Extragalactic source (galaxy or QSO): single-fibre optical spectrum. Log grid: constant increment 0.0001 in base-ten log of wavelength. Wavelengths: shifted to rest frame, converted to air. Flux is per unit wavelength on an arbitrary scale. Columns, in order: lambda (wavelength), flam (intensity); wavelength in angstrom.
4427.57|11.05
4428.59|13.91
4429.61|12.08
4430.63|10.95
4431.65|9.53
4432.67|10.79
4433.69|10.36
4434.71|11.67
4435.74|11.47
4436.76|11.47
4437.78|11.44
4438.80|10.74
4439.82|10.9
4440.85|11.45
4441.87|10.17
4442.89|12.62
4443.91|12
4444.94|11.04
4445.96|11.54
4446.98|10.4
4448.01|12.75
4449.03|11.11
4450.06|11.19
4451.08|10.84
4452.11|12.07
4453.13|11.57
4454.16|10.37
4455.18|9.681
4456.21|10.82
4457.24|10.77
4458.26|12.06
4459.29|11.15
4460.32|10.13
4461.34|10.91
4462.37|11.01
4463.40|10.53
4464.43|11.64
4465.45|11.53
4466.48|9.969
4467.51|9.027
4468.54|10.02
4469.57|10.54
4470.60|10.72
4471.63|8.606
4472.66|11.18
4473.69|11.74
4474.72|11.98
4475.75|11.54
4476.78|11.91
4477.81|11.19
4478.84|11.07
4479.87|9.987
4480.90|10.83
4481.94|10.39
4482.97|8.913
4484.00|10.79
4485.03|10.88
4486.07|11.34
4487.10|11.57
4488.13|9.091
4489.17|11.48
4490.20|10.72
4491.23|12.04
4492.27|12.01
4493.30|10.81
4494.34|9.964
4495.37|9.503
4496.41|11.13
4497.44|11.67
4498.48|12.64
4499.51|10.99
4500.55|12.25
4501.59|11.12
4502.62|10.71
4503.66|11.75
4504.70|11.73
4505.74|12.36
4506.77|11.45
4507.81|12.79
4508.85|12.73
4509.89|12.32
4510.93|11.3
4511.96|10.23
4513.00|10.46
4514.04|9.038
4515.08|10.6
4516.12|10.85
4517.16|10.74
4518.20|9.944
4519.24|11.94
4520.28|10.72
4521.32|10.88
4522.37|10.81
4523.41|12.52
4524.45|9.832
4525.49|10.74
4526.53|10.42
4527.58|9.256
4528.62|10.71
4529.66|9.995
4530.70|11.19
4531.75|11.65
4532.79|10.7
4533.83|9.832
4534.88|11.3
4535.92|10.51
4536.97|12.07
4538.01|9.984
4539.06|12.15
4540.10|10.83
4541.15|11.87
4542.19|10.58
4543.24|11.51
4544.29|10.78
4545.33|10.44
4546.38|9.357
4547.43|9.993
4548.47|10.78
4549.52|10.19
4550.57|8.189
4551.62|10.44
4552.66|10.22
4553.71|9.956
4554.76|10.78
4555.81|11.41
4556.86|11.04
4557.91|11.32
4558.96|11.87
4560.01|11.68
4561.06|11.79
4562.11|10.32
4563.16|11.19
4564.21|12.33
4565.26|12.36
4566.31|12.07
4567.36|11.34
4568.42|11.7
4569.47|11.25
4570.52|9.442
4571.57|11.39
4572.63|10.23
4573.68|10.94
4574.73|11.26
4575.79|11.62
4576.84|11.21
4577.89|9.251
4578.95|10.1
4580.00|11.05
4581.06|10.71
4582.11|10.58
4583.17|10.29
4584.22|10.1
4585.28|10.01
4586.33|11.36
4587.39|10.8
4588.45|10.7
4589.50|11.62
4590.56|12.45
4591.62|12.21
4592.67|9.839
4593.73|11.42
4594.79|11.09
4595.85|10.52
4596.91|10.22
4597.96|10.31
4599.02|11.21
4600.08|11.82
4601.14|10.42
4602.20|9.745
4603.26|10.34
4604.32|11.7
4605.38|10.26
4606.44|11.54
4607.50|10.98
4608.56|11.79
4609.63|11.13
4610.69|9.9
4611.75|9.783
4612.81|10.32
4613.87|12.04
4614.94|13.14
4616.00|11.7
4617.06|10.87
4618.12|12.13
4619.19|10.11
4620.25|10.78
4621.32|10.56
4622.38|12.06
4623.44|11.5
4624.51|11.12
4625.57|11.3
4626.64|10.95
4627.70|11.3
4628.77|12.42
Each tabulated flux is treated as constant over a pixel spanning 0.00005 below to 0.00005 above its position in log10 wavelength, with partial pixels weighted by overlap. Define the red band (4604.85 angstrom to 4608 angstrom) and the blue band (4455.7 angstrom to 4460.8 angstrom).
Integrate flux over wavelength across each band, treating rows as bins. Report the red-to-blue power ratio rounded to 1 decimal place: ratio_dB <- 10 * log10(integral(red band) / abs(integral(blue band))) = -2.1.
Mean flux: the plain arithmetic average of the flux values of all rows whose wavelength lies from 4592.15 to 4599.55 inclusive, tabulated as 10.7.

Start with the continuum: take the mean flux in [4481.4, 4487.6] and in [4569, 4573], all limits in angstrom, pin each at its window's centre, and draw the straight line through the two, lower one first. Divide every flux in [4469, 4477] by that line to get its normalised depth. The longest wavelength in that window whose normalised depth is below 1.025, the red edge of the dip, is 4471.63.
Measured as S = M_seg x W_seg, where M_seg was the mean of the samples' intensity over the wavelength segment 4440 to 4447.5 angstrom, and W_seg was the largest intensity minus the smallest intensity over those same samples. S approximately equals 27.7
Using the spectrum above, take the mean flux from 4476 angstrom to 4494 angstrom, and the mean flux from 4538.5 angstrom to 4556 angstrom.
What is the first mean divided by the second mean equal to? 1.03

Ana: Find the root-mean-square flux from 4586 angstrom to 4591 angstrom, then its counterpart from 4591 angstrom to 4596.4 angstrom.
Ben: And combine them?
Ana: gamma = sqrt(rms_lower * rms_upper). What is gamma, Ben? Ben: 11.2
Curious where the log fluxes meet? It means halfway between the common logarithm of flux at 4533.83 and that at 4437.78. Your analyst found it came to 1.03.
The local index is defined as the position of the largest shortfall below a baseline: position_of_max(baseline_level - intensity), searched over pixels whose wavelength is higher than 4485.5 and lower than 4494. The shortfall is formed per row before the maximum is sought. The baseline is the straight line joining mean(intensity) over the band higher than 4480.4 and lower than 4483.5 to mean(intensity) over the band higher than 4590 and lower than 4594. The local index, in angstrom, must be 4488.13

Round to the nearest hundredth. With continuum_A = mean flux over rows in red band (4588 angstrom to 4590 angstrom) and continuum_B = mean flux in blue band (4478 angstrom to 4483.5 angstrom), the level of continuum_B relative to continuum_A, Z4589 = 0.92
